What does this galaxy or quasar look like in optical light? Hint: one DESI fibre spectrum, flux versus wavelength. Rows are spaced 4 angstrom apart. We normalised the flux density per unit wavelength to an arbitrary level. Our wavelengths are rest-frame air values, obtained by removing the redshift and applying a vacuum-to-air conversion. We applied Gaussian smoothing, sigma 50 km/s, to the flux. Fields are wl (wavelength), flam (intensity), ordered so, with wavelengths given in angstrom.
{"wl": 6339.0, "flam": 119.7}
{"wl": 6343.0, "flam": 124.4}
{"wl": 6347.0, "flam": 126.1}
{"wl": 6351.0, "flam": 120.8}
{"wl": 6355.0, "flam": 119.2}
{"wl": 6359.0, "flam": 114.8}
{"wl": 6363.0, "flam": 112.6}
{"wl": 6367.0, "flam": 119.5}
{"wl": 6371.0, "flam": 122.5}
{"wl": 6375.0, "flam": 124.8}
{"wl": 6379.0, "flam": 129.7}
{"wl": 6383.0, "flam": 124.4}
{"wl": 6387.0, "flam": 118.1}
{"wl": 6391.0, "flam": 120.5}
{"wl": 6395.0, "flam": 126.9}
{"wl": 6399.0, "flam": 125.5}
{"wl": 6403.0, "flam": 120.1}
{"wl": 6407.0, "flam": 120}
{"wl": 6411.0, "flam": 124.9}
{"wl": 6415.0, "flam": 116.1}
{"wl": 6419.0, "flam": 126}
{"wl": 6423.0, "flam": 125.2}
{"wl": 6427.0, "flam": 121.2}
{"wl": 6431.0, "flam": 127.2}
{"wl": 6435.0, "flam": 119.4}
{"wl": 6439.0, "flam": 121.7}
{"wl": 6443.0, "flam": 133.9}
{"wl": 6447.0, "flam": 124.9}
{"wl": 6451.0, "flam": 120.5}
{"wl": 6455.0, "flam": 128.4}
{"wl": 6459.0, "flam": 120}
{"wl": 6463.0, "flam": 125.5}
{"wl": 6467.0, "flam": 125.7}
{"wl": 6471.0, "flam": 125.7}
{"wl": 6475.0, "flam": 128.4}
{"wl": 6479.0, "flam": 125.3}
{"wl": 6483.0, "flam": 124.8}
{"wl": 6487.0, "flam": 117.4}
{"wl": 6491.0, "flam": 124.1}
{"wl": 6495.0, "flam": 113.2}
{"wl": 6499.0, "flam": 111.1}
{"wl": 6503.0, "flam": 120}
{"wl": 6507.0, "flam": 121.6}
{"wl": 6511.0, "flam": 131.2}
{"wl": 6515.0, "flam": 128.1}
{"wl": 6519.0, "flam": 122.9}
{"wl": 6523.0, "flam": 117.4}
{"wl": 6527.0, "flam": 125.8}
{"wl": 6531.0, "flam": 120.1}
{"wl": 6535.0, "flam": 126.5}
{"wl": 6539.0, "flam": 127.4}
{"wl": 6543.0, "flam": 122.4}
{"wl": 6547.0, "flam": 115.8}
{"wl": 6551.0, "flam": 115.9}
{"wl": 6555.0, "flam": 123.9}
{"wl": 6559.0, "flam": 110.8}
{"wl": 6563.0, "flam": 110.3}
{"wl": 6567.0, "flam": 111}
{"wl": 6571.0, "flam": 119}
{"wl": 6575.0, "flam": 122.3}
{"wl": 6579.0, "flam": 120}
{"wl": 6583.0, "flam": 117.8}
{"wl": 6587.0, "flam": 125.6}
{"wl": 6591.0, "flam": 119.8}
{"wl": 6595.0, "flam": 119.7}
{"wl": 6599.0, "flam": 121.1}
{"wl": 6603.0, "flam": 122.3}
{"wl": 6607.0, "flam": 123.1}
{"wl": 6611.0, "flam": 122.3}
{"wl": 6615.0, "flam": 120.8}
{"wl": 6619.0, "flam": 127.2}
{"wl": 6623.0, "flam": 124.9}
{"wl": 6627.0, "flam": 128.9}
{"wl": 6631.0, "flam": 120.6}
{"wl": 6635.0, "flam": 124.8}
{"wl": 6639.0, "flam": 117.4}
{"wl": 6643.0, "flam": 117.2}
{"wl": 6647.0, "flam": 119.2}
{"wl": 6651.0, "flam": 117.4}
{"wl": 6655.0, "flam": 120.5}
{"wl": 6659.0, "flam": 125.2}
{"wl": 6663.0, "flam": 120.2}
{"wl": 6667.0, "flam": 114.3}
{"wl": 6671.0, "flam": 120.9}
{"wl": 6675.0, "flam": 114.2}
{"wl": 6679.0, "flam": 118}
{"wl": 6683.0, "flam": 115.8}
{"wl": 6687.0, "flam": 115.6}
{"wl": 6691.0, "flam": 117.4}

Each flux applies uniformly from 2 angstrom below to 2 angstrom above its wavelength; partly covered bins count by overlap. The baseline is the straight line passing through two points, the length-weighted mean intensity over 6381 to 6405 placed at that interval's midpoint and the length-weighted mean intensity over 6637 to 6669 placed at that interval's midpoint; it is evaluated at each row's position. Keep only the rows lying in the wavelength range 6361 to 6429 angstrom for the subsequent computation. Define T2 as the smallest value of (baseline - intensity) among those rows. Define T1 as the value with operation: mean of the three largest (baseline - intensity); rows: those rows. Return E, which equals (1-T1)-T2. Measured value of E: 1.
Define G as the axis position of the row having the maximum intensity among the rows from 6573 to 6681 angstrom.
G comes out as 6627.0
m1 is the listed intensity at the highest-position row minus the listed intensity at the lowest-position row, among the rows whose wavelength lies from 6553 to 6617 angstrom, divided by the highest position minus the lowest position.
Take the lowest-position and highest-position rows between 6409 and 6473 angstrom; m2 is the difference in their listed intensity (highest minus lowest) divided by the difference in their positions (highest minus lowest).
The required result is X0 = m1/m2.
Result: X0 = -3.9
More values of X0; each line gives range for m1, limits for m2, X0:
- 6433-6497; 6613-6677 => 0.9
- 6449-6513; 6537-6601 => -1.7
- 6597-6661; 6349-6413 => 1.0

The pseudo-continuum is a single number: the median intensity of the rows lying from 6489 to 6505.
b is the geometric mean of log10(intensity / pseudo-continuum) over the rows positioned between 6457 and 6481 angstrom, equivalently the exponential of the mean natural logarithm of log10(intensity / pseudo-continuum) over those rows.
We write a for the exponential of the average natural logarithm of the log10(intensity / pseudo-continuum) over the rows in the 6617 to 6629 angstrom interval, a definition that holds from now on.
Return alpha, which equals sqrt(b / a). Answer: 0.88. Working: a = 0.037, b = 0.0287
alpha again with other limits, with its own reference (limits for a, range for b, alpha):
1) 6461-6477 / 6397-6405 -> 0.77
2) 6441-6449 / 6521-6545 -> 0.66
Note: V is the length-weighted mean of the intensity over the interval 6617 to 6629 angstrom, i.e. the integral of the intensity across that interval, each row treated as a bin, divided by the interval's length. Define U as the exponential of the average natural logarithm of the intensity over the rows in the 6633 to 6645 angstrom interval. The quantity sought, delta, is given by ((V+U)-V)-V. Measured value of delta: -7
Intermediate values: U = 120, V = 127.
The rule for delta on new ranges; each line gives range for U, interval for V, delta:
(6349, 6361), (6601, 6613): -4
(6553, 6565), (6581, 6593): -6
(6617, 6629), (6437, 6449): 0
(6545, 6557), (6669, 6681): 1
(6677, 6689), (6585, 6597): -5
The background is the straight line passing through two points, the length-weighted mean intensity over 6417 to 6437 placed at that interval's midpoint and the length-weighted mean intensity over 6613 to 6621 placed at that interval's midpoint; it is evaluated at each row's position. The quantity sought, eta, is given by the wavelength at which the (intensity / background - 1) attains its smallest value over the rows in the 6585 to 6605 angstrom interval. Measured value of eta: 6595.0 angstrom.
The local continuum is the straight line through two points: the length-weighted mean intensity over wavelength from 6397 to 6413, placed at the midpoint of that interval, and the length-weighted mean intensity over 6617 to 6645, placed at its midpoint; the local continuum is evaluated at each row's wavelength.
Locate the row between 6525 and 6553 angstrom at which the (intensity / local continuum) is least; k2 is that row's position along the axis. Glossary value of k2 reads 6547.0 angstrom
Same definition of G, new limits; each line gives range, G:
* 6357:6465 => 6443.0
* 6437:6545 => 6443.0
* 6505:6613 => 6511.0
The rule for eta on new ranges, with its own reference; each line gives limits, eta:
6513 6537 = 6523.0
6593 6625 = 6595.0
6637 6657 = 6643.0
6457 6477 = 6459.0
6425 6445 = 6435.0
